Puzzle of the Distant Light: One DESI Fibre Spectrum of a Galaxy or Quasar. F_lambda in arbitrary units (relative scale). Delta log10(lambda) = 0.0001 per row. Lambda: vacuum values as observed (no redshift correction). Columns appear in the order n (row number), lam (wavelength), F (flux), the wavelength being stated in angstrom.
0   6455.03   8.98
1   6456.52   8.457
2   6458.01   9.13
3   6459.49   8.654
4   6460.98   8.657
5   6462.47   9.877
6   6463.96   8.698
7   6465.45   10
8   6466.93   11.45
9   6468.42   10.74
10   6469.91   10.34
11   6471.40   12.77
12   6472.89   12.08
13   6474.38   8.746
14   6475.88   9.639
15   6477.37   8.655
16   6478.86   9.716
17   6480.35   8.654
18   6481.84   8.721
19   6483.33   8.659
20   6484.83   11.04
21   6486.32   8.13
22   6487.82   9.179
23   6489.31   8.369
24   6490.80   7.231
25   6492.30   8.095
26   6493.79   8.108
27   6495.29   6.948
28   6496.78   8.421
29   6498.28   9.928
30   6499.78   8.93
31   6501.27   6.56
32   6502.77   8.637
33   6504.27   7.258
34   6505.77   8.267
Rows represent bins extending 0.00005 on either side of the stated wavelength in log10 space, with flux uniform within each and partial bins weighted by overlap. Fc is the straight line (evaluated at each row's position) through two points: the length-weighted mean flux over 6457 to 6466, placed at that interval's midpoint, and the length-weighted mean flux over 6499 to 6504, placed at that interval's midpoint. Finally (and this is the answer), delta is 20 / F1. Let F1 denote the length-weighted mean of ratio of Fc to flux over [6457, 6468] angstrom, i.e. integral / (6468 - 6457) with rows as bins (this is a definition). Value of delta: 20.7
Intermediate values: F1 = 0.97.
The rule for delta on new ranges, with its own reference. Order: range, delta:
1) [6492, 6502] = 19.7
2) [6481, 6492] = 20.5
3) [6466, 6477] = 23.9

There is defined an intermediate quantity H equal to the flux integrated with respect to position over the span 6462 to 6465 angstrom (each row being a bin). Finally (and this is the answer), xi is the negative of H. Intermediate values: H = 27.9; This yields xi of -27.9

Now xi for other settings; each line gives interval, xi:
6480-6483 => -26.1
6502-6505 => -23.8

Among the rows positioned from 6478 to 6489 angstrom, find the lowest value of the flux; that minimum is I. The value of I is 8.13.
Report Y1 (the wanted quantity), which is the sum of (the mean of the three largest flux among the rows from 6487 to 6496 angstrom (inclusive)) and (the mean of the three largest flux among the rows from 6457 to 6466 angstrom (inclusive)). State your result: 18.2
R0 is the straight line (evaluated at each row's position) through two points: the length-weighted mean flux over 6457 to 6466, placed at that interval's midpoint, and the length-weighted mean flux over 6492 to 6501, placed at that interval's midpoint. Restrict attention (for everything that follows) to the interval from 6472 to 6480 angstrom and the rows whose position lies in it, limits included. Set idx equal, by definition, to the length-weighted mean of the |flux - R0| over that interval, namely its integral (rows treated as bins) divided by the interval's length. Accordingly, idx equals 1.05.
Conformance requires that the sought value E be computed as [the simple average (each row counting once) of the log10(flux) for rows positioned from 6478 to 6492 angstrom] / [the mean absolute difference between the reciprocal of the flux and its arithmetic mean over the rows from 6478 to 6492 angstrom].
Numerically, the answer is 105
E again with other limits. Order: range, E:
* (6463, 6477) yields 100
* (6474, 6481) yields 169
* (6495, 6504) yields 56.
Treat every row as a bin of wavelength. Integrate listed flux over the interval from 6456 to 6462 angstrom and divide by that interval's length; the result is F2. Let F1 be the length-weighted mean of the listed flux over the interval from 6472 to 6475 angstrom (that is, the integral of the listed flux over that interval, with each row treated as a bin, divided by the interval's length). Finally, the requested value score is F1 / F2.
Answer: 1.2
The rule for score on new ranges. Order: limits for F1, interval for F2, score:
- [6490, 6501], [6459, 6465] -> 0.9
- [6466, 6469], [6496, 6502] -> 1.3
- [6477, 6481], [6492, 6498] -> 1.1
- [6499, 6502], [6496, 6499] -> 0.9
